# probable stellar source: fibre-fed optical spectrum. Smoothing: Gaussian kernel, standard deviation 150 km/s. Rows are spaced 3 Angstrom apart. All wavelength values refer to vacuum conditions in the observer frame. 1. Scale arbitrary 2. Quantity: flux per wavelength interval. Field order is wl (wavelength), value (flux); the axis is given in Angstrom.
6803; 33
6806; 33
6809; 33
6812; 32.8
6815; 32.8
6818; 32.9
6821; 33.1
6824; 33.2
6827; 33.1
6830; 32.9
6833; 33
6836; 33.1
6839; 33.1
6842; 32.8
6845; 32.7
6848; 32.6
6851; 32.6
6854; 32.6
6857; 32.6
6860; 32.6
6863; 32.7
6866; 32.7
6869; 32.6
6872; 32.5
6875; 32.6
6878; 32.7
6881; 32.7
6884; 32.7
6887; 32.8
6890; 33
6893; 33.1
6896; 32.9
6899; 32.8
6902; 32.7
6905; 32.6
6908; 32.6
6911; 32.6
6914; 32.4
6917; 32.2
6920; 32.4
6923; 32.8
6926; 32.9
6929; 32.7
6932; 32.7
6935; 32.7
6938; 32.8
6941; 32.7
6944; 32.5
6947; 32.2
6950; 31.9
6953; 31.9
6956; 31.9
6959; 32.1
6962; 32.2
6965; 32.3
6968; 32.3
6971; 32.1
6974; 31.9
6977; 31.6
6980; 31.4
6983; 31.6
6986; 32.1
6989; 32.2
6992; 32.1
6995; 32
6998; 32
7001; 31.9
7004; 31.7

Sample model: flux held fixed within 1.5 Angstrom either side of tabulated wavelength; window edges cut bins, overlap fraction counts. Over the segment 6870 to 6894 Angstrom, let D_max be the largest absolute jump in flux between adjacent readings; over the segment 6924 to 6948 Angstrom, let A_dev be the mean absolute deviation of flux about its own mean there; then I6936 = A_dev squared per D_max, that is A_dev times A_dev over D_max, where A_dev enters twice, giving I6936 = 0.1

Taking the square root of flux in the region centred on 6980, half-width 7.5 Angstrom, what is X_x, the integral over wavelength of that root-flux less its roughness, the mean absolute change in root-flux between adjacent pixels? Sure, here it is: 84.5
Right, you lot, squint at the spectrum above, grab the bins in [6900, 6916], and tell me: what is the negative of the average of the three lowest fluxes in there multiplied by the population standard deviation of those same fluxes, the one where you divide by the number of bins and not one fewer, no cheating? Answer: -3.2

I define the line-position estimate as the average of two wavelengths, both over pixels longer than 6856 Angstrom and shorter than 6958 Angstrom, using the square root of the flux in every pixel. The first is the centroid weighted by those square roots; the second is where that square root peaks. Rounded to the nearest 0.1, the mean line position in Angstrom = 6899.7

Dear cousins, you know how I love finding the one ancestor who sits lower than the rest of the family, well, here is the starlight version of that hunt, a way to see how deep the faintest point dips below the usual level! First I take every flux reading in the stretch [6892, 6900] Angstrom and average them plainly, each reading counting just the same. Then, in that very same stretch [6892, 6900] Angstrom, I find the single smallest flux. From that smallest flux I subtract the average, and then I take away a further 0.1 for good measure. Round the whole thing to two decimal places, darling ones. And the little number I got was -0.23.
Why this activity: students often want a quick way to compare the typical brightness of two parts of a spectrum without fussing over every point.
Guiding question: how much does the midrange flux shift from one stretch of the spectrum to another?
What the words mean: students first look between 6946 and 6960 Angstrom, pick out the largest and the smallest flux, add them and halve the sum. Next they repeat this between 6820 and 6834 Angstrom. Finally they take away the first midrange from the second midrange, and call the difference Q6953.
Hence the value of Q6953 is 1.0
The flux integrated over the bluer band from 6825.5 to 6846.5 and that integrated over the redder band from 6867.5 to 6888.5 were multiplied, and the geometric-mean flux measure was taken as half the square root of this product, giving 344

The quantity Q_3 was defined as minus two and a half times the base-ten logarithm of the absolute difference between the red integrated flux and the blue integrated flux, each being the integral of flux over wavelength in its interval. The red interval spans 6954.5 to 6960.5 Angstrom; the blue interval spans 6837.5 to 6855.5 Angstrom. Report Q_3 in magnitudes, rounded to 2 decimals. -6.50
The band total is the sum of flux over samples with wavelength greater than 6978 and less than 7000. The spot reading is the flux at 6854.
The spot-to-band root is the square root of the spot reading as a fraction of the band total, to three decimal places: 0.382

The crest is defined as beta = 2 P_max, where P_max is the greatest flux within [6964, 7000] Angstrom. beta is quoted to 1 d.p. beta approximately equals 64.6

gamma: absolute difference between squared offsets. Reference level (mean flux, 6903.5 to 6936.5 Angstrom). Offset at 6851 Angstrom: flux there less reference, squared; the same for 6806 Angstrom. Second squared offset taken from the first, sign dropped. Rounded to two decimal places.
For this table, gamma 0.16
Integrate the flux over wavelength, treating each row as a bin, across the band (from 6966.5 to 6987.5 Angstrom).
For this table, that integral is 669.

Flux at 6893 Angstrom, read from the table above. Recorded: 33.1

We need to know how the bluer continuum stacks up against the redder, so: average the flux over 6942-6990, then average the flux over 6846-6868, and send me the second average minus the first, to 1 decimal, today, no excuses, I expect 0.6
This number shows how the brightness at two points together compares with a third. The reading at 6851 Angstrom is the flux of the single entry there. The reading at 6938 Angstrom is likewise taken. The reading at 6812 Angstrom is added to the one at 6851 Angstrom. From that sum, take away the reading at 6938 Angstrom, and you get 32.6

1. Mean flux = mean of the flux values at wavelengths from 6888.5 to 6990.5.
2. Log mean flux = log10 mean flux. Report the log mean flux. 1.51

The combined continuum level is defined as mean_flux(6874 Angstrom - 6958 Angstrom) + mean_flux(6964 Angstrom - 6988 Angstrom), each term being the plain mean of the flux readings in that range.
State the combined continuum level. 64.5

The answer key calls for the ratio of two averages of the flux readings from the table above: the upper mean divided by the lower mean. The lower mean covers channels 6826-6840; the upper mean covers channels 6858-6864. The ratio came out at 0.99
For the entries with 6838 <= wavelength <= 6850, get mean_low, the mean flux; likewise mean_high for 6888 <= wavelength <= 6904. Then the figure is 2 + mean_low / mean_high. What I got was 3.00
